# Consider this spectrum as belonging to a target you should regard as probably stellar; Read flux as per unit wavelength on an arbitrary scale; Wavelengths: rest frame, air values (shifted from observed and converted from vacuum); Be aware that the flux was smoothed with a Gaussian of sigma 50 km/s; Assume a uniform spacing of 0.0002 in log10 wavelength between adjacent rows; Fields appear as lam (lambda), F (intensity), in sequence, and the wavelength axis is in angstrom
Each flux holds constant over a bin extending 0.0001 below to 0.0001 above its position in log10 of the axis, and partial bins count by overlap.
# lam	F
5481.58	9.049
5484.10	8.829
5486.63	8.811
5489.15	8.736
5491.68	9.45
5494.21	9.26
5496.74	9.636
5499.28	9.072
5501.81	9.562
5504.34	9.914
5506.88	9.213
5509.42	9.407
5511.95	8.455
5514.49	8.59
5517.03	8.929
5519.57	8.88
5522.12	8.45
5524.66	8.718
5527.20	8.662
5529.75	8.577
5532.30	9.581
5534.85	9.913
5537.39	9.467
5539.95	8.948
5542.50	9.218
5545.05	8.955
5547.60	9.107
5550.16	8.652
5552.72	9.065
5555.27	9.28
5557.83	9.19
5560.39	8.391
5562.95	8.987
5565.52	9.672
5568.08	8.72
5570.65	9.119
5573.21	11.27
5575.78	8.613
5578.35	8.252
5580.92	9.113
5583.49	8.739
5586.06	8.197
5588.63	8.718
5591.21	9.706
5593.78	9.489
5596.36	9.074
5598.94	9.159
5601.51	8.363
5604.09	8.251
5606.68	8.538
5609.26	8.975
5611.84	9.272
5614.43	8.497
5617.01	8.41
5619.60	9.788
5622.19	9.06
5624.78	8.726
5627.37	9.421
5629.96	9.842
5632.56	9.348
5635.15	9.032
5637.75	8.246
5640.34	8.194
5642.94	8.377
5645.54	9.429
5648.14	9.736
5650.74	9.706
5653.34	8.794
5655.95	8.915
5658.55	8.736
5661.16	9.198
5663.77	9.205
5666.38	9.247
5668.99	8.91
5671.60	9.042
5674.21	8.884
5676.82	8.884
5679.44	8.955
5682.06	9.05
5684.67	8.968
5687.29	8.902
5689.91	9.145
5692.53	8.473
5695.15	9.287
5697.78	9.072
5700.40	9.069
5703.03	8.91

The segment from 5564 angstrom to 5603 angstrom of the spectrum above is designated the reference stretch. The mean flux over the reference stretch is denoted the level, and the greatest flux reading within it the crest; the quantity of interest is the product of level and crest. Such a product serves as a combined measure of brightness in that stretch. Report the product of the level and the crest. 102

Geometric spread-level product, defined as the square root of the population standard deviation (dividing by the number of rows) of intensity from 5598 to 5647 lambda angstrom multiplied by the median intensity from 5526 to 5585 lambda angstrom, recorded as 2.17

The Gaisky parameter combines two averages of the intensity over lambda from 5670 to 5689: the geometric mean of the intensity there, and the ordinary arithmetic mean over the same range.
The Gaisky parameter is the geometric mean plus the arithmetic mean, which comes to 17.9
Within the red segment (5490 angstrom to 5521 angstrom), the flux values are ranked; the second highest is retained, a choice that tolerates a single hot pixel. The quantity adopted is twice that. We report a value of 19.3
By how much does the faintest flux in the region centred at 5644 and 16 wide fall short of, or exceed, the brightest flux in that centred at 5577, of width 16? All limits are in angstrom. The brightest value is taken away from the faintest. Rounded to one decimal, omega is -3.1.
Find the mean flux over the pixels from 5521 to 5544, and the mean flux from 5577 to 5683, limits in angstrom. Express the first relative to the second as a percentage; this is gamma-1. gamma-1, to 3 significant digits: 101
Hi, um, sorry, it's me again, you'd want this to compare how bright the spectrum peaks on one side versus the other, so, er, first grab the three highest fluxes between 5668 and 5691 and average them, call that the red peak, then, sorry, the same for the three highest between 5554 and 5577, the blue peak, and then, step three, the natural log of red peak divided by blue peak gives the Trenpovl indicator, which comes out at -0.10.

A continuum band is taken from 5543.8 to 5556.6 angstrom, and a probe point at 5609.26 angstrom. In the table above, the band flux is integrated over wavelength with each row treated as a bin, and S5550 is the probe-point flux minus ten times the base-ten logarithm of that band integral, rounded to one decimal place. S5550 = -11.6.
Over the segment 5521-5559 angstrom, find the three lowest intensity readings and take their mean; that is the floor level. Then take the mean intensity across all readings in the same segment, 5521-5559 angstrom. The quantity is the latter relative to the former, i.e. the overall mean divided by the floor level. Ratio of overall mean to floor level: 1.06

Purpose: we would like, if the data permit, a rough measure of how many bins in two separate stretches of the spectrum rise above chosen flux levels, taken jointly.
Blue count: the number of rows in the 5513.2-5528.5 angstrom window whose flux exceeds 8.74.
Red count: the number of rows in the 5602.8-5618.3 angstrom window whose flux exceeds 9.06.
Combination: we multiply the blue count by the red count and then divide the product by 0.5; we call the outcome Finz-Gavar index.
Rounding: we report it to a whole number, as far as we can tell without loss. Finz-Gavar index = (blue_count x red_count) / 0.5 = 4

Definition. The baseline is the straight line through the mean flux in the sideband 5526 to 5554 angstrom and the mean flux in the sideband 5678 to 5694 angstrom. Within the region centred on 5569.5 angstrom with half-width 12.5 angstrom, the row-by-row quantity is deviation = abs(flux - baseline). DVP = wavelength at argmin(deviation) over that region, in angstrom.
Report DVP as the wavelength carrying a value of 5570.65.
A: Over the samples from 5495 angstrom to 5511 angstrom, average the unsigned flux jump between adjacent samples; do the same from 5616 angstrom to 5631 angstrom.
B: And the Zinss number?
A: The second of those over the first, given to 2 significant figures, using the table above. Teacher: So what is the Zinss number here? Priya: 1.5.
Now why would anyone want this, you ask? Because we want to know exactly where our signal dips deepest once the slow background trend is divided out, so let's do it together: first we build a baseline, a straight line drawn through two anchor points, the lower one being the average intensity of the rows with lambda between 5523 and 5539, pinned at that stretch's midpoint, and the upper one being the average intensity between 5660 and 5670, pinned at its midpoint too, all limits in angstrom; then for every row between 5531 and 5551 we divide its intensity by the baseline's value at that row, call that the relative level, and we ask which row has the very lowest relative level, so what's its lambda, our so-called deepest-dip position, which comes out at 5550.16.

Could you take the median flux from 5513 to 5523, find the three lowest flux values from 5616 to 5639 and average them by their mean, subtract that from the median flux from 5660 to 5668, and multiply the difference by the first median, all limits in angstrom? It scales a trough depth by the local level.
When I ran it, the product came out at 6.5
